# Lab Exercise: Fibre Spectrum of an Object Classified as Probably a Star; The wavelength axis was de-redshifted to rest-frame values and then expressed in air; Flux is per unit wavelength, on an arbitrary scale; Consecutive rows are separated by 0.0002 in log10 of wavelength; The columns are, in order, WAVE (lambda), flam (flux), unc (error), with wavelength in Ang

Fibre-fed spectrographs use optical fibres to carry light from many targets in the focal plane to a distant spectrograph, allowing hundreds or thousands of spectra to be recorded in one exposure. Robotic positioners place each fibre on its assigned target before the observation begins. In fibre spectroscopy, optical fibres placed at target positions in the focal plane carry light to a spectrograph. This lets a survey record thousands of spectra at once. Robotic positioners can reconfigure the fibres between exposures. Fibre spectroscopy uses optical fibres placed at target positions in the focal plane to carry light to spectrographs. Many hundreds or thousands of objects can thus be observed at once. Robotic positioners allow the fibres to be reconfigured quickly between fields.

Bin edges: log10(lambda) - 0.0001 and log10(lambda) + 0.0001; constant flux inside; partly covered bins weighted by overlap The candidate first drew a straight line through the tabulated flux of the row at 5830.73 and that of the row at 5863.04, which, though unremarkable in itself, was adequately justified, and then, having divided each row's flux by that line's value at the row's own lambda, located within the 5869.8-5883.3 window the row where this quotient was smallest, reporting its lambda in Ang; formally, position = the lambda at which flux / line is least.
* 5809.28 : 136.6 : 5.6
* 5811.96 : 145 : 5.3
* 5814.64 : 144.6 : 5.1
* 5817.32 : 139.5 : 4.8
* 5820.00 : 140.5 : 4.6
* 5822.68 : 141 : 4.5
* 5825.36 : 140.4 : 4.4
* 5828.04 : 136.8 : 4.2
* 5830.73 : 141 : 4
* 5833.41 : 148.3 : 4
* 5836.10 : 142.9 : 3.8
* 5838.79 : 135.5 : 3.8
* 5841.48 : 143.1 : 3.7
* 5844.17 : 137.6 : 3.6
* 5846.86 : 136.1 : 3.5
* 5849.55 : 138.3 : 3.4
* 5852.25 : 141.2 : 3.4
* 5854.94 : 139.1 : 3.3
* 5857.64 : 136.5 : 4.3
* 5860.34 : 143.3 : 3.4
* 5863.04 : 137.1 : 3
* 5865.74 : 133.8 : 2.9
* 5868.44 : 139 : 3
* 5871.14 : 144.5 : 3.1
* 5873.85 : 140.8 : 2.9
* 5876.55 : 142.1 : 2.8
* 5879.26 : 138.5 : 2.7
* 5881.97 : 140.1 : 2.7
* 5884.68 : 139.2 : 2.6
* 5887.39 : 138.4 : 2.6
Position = 5879.26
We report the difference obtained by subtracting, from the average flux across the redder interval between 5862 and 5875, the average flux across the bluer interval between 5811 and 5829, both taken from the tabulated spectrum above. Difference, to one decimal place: -2.1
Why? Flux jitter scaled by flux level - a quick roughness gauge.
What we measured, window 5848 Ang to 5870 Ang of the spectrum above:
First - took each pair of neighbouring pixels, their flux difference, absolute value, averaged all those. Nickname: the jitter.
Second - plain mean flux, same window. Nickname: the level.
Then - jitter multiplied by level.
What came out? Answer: 576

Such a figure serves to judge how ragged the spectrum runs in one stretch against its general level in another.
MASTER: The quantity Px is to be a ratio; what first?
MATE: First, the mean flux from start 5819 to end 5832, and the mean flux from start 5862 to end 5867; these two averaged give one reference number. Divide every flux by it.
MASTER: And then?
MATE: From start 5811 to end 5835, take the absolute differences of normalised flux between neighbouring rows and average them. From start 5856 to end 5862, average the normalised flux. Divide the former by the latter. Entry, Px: 0.020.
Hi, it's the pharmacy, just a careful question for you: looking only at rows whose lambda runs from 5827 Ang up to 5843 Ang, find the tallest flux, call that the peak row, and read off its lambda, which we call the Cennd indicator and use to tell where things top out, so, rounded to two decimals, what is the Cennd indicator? 5833.41 Ang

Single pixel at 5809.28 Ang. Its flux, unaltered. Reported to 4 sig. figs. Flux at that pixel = 136.6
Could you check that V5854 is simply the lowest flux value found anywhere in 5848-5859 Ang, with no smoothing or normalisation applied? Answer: 136.5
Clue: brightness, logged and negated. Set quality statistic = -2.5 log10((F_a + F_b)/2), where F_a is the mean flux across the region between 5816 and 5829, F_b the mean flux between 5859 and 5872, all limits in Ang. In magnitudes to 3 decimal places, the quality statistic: -5.362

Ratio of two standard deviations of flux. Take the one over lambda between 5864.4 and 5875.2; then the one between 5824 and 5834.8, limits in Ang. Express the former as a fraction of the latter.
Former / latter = 0.92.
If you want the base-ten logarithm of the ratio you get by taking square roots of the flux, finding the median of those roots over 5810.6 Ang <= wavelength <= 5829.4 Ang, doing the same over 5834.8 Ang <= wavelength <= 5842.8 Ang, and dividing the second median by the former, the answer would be 0.0037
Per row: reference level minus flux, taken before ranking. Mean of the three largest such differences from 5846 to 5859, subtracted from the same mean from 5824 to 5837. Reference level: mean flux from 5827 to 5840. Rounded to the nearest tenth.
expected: -2.4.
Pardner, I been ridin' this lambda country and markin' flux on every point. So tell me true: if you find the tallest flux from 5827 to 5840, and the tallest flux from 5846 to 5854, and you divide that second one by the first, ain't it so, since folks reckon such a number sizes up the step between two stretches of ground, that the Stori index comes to 0.95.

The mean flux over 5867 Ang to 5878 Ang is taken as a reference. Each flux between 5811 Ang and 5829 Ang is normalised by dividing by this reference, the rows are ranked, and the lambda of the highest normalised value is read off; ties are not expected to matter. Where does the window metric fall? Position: 5811.96 Ang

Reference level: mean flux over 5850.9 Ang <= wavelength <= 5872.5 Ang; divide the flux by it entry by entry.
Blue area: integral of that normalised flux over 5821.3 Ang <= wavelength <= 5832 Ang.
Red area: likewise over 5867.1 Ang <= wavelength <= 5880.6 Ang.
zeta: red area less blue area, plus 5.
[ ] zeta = 8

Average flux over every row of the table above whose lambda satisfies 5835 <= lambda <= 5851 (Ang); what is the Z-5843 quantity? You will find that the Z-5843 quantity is 139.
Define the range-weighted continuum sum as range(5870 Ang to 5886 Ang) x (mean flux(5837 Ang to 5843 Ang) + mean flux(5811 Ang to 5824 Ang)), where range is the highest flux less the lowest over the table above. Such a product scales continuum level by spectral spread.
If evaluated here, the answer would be 1689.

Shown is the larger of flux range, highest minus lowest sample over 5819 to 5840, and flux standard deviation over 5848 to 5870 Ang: 13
